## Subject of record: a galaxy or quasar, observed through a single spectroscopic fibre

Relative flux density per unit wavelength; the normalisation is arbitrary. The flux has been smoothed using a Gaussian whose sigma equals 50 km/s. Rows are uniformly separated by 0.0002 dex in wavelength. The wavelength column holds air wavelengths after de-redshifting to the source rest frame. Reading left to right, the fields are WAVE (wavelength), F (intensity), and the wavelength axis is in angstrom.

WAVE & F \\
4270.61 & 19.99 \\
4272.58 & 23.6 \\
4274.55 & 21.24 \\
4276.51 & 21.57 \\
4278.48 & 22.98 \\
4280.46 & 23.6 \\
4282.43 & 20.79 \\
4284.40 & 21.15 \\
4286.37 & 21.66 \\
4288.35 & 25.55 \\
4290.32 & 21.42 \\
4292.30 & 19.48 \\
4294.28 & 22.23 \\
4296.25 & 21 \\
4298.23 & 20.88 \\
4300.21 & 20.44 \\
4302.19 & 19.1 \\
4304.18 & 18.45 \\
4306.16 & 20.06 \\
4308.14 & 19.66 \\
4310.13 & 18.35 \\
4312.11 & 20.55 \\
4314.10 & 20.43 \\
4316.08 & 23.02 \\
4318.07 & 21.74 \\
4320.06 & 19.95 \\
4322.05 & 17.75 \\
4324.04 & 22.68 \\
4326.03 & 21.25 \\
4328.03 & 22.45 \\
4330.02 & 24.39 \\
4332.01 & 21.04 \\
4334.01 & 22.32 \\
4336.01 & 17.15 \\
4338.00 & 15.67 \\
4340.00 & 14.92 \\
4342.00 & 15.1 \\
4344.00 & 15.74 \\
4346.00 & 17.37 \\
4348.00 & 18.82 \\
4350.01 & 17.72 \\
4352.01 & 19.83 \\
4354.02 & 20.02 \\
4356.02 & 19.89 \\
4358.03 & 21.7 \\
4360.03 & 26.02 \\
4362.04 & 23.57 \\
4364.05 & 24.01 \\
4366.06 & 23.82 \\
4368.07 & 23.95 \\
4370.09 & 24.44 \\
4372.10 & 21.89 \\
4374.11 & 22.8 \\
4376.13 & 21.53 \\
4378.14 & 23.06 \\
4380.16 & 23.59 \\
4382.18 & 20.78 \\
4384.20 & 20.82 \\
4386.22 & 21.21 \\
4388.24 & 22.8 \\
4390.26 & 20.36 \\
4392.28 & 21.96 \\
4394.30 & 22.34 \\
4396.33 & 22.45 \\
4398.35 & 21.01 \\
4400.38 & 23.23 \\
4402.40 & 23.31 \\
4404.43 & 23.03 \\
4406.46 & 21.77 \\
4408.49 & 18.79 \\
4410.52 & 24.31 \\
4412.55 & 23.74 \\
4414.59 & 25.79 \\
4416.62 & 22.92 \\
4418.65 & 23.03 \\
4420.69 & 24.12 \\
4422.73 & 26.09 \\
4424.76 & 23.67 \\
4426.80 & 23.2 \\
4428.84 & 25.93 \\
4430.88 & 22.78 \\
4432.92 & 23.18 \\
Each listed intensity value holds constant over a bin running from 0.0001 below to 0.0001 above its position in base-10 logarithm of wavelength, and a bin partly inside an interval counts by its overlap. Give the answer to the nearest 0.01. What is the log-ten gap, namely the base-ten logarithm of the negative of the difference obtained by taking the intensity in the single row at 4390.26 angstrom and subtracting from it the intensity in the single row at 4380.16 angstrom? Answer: 0.51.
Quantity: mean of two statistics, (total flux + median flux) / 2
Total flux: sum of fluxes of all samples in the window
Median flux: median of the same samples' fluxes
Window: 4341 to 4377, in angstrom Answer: 200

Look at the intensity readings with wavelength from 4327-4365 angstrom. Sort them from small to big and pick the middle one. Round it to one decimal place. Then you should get 19.9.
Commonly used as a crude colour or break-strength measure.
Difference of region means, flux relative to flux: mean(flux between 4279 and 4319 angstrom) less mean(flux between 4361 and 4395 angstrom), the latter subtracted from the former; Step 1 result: -1.5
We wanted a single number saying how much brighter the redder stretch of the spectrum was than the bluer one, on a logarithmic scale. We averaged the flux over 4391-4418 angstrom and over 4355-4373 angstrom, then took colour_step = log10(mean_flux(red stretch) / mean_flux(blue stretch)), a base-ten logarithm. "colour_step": -0.01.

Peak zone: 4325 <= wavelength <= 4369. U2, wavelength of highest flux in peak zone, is 4360.03 angstrom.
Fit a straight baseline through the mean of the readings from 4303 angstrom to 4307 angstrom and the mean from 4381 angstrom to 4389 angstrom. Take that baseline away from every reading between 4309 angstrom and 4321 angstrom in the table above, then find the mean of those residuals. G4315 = 1.2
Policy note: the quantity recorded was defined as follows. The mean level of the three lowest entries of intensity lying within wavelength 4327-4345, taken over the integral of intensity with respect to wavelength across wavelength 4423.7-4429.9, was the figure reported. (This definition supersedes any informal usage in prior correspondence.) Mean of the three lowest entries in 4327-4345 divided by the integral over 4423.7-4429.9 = 0.10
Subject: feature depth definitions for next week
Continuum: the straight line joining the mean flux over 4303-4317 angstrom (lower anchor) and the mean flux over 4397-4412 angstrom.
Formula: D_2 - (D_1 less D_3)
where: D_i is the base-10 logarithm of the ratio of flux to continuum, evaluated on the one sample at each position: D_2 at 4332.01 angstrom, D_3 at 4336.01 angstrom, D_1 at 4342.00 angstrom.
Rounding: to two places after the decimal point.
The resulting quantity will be 0.07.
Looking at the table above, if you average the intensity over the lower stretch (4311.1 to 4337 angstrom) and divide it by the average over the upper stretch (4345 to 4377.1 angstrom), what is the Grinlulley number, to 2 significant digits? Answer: 0.97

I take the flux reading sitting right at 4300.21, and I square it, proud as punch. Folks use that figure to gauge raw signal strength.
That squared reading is 418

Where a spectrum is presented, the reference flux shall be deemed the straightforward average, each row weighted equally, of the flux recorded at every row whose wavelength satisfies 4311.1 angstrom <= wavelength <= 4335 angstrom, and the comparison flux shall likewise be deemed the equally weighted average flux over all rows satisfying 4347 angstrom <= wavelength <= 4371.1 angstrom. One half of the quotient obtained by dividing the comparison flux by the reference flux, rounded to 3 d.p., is 0.512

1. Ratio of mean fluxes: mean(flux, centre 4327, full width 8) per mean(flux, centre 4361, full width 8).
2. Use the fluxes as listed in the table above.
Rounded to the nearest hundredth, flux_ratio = 0.95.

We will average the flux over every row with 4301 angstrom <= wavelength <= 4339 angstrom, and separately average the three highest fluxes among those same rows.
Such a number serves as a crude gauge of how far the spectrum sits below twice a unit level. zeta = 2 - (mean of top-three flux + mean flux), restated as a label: -42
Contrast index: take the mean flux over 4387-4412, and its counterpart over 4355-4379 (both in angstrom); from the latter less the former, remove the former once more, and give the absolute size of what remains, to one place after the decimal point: 21.2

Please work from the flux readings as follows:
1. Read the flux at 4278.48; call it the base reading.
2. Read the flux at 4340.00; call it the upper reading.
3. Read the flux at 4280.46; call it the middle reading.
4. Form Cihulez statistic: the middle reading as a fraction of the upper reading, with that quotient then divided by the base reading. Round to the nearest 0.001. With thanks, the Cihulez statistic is 0.069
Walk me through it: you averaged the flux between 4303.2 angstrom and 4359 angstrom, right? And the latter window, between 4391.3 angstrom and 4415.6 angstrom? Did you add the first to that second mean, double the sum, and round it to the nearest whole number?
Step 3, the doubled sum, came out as 84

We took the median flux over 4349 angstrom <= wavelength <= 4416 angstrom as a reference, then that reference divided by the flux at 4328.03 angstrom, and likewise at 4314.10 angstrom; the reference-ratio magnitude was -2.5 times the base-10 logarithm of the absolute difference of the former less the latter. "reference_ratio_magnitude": 2.51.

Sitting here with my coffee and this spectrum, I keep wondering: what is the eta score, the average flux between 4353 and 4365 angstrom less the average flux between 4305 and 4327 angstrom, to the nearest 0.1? 2.0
